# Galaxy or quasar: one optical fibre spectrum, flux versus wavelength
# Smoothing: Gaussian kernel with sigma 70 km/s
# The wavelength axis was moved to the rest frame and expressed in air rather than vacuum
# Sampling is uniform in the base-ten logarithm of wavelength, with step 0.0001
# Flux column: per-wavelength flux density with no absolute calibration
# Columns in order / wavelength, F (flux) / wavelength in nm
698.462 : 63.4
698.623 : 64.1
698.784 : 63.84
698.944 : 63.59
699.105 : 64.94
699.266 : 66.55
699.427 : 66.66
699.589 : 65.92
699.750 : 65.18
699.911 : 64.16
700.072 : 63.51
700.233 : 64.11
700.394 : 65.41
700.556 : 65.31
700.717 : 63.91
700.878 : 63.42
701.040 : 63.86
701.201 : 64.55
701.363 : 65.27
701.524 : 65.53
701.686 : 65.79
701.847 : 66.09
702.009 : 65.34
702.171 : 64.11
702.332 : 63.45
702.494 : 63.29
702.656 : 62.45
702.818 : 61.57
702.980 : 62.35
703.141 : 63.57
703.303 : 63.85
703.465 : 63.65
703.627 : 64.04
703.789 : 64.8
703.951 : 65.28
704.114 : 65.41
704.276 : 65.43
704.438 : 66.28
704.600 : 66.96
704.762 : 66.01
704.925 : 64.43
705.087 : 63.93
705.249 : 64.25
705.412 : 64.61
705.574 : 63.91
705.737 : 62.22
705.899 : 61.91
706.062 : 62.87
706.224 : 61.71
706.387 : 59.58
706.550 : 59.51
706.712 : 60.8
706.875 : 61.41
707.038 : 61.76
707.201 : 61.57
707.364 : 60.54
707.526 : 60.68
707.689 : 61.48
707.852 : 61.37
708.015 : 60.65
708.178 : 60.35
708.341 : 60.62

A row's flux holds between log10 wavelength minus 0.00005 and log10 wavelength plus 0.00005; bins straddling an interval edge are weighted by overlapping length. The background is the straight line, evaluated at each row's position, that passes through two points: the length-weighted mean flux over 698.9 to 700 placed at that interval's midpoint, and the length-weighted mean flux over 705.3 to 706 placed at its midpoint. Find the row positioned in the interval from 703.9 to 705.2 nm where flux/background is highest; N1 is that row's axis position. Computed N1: 704.600 nm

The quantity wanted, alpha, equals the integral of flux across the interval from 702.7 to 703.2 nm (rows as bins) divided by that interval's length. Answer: 62.5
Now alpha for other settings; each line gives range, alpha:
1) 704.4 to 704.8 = 66.6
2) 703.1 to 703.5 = 63.7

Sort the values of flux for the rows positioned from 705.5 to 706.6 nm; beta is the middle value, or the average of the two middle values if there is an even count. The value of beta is 61.9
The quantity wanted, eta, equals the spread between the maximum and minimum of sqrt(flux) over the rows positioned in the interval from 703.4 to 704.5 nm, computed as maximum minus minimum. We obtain 0.16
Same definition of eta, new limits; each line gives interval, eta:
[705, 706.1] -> 0.17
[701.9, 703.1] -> 0.24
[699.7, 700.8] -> 0.12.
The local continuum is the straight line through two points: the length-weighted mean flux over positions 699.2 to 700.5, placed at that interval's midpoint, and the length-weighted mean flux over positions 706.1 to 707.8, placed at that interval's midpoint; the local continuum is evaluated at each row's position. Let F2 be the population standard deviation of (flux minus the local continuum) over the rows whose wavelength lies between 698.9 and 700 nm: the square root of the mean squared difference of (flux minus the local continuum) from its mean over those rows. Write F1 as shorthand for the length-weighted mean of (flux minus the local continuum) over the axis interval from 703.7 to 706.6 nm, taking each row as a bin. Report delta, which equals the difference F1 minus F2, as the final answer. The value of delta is 0.7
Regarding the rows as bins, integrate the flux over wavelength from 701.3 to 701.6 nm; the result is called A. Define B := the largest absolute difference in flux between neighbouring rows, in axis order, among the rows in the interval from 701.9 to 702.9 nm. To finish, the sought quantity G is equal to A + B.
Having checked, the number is 21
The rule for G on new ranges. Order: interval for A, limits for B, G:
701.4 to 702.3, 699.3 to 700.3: 60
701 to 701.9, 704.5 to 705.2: 60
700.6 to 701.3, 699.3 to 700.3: 46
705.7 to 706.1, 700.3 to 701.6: 26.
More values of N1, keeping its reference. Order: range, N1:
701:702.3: 701.847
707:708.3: 707.038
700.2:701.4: 701.363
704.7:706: 704.762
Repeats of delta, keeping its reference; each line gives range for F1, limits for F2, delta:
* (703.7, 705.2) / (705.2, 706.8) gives 1.4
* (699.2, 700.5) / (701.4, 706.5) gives -1.5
